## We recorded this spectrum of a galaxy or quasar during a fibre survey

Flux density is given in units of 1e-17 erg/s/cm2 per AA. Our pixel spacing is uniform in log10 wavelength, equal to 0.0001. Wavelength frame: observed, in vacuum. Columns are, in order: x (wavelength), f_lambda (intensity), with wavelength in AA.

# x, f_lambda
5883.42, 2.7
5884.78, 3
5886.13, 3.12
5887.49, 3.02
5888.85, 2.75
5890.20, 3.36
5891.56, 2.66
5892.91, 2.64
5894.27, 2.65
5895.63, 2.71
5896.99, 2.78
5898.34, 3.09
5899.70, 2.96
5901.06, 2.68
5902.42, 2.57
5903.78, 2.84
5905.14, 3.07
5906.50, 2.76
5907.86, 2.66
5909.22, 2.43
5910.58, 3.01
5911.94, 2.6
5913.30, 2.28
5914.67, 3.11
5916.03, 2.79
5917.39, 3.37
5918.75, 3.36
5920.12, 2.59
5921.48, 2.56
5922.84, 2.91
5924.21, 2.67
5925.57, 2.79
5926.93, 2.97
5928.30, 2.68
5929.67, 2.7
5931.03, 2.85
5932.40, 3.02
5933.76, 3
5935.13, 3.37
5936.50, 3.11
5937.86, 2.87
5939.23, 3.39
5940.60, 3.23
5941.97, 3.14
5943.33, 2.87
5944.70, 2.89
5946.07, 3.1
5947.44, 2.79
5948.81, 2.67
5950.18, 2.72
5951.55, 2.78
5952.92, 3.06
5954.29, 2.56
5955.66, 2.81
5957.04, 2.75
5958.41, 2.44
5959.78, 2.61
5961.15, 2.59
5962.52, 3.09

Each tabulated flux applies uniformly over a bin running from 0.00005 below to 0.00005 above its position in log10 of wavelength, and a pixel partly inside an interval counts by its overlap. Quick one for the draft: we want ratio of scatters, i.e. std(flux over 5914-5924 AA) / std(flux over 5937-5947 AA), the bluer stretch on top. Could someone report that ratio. 1.7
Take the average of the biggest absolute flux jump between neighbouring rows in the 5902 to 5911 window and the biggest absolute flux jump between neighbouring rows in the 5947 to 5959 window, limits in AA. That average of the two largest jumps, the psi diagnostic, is 0.54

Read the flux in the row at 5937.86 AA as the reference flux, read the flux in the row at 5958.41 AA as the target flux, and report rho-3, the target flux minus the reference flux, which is -0.43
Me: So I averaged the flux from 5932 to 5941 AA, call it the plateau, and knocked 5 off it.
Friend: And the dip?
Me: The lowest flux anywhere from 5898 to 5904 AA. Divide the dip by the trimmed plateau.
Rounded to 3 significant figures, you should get -1.38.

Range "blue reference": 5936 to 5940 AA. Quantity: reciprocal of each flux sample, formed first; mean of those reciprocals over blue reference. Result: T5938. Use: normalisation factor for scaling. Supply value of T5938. 0.322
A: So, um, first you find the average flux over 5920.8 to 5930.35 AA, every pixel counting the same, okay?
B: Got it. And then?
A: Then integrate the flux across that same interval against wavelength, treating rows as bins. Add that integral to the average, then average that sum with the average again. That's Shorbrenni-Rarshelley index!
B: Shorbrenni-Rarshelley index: 16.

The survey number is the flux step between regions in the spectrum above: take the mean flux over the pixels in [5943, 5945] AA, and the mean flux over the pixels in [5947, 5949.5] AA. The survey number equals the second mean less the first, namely -0.15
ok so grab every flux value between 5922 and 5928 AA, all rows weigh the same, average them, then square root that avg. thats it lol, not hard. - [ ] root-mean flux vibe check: 1.68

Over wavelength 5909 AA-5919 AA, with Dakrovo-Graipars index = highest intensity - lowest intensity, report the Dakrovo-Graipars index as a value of 1.1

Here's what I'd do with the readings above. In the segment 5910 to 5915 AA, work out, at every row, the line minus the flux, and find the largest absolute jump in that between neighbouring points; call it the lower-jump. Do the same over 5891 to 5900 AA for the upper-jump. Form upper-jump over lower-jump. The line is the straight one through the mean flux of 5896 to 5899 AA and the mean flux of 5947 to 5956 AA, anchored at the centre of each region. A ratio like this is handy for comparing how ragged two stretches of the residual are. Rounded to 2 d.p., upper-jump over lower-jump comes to 0.38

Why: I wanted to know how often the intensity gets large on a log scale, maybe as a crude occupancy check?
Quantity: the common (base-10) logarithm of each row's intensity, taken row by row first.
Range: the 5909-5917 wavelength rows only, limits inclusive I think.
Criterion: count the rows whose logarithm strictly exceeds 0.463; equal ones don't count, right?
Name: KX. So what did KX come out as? 2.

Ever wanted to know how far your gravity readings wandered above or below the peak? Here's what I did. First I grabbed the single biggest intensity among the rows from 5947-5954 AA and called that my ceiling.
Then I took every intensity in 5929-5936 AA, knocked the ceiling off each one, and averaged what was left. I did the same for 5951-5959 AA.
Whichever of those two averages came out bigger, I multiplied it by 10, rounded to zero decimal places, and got -1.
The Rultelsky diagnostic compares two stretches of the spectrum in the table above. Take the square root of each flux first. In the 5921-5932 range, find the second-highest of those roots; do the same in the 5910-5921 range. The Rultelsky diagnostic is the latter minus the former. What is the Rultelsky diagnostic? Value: 0.13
